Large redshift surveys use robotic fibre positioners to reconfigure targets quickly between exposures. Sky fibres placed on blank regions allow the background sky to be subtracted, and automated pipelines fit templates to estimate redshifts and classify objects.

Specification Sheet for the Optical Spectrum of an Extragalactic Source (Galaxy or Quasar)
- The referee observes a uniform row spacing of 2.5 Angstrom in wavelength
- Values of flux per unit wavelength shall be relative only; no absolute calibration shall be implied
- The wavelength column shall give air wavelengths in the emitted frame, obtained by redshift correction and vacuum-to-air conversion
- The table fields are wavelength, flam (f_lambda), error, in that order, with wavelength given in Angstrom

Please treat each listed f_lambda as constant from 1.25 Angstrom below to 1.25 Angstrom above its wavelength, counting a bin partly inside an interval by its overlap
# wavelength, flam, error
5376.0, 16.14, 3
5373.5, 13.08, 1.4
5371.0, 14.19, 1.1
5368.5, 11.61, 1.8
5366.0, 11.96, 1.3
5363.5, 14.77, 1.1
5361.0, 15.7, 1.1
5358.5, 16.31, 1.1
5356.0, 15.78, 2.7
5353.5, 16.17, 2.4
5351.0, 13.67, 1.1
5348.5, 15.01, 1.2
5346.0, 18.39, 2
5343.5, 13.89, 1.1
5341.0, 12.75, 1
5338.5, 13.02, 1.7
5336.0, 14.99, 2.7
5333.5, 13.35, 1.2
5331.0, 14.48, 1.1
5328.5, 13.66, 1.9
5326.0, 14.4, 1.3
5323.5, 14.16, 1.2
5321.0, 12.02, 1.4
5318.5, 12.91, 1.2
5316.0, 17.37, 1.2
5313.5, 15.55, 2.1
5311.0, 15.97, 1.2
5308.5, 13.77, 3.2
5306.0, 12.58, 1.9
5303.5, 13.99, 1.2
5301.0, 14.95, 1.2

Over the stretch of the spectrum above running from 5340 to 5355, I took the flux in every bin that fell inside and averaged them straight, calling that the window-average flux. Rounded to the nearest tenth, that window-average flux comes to 15.0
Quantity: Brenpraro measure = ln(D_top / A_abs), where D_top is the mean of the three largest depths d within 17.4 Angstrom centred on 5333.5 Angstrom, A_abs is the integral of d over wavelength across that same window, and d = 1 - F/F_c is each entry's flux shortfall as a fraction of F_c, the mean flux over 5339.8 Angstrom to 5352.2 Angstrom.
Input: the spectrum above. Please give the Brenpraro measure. -2.3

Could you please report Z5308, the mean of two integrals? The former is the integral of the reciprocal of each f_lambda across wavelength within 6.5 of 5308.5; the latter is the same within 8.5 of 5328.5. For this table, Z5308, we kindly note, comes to 1.07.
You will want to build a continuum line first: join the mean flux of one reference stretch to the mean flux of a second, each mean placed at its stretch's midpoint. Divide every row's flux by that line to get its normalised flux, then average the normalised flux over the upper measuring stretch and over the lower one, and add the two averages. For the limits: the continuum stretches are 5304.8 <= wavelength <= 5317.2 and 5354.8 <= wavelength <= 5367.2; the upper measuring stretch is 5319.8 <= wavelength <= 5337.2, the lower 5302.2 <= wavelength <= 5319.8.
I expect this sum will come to 1.894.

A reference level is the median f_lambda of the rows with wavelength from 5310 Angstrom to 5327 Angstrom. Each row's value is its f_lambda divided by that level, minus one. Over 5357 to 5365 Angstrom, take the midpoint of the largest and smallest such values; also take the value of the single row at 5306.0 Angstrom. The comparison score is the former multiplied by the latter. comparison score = -0.0100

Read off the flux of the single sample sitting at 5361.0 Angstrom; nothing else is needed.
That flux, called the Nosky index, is 15.7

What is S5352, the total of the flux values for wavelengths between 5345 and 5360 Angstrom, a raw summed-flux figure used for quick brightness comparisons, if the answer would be 95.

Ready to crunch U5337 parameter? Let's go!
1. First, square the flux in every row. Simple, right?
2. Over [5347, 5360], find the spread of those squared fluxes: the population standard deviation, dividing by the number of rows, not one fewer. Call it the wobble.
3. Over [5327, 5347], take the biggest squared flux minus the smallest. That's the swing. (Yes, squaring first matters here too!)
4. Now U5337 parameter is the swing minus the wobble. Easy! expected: 147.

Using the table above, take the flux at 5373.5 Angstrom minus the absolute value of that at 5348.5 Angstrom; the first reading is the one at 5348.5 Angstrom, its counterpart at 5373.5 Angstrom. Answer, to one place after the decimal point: -1.9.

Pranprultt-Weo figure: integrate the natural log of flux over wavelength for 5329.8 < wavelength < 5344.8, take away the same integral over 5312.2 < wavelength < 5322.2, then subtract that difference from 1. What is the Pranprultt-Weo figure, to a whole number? -12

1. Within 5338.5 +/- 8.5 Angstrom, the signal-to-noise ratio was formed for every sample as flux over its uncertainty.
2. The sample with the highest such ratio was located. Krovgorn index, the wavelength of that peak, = 5331.0 Angstrom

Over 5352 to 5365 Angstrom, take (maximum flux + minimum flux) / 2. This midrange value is 15.5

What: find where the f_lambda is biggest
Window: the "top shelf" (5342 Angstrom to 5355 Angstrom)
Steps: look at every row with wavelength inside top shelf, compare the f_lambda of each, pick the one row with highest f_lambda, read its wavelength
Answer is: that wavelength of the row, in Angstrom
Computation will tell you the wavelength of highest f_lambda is 5346.0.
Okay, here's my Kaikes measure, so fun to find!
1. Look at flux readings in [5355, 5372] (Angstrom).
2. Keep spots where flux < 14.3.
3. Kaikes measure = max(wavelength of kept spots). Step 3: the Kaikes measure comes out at 5371.0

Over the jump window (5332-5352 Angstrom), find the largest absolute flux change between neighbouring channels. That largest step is 4.5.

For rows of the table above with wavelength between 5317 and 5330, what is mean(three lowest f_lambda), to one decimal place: 12.9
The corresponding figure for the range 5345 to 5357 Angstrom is 14.8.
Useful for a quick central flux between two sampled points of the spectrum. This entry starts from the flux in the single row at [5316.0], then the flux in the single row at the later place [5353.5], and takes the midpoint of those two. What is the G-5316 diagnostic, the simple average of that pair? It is 16.8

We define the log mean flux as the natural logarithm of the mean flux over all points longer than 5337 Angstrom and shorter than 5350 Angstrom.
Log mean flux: 2.68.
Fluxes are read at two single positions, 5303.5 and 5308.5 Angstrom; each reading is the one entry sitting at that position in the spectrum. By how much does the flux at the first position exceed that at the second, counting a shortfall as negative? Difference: 0.2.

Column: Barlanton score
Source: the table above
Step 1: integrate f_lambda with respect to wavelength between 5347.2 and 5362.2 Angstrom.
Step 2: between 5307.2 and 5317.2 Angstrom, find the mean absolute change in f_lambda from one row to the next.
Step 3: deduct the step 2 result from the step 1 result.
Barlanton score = 230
